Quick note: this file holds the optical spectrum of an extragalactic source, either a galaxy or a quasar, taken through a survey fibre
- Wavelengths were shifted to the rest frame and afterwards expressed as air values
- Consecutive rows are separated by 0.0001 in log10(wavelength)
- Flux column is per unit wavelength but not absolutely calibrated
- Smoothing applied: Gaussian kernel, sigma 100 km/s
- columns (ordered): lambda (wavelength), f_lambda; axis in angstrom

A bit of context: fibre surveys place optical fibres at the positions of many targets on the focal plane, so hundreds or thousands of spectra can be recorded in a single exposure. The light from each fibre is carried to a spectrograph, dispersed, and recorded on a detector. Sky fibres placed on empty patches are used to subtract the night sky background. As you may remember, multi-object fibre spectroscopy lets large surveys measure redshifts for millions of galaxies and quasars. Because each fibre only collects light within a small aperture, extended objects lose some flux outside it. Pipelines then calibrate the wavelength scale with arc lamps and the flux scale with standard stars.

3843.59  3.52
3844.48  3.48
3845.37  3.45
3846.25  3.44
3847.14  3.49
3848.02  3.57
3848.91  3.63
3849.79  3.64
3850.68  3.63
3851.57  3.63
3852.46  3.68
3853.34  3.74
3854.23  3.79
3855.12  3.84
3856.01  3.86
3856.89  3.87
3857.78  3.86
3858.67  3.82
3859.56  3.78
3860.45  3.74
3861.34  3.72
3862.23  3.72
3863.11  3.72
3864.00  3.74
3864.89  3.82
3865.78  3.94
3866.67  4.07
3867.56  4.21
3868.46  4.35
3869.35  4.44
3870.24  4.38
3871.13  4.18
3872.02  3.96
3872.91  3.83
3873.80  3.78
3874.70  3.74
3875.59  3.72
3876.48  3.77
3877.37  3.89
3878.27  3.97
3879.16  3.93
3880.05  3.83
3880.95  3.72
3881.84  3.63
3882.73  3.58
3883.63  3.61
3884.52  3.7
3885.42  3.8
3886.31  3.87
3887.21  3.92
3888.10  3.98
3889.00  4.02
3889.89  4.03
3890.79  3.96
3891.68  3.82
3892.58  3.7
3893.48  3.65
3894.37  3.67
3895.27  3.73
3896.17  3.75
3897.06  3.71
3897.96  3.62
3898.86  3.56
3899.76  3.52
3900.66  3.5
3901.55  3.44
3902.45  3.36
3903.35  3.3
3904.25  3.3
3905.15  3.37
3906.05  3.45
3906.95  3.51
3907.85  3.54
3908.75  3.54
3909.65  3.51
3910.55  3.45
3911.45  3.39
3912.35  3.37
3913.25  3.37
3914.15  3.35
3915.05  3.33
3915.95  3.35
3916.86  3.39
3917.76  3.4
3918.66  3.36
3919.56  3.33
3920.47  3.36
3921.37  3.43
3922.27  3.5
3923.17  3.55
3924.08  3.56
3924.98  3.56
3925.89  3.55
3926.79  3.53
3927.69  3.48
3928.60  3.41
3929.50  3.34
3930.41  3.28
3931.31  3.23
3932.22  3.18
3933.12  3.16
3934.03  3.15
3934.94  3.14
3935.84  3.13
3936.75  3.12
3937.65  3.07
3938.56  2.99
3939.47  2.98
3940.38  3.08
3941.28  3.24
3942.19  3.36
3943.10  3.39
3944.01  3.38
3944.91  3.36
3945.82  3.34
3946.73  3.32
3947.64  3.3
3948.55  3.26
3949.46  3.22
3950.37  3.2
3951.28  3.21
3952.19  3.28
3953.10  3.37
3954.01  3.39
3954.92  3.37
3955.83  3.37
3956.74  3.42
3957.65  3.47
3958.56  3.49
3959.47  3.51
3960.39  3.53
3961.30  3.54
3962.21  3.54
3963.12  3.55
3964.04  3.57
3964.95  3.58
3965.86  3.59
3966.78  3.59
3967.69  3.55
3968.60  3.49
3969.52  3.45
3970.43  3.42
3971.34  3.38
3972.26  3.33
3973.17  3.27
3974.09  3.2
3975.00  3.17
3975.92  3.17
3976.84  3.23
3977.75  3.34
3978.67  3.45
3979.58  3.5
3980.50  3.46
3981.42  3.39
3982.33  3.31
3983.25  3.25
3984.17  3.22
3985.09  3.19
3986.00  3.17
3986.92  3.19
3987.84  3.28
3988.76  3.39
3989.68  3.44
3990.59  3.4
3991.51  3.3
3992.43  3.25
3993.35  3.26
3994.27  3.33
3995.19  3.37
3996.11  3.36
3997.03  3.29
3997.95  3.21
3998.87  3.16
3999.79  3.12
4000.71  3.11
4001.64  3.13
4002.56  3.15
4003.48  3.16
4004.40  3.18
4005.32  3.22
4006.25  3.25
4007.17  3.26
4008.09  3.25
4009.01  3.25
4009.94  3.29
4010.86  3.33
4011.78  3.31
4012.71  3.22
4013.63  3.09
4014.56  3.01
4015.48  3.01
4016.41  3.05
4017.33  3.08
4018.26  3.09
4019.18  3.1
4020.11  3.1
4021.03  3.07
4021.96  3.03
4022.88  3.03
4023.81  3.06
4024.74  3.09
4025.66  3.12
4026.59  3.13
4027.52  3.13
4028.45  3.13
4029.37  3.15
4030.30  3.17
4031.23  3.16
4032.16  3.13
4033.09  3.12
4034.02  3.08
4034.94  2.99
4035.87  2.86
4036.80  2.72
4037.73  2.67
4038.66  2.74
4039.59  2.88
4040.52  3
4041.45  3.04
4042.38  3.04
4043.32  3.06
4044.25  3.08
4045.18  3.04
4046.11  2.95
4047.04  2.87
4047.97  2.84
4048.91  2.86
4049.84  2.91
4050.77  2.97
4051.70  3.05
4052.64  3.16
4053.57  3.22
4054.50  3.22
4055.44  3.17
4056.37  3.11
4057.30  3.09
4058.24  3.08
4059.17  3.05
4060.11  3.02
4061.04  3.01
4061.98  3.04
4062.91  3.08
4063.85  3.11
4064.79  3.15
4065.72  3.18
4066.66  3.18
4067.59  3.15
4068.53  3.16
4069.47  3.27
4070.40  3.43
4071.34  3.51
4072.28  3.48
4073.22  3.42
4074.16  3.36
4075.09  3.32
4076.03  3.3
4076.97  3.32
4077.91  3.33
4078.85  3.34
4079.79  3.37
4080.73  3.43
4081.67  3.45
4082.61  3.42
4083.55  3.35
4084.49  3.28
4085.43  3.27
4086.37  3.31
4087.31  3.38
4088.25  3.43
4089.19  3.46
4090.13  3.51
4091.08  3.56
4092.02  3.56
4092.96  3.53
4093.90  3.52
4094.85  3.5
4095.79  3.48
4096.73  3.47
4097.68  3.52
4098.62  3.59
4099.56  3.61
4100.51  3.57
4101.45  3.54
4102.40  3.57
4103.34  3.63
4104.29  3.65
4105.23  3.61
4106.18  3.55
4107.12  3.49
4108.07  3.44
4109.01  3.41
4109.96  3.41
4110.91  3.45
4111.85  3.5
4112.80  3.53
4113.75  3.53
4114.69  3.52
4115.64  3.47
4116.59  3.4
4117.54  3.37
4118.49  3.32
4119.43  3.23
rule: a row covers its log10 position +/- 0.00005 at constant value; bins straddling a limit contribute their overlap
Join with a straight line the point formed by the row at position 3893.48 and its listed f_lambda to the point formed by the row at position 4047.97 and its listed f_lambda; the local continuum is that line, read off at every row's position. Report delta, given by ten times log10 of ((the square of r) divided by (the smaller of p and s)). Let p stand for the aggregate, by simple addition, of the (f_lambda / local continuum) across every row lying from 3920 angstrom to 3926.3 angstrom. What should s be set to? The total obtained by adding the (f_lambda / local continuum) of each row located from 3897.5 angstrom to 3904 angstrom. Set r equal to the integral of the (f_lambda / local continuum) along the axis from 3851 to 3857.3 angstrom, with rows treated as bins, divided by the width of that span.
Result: -8.5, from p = 7.01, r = 0.98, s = 6.7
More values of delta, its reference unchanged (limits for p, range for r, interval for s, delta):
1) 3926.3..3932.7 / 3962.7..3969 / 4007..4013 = -7.6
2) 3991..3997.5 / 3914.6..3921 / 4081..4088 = -9.1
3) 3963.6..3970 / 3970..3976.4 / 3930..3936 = -8.0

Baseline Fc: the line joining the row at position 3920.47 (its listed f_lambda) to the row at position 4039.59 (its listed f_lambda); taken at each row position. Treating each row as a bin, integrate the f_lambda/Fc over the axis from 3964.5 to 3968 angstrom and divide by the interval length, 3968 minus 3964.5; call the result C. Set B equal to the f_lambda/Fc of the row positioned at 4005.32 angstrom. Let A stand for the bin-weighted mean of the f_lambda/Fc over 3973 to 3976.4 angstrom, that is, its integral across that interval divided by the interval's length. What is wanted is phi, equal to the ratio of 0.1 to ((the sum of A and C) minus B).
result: 0.093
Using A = 1.01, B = 1.07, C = 1.13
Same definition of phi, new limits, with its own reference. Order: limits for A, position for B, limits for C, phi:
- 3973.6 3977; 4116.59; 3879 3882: 0.131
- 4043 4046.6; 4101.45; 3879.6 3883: 0.130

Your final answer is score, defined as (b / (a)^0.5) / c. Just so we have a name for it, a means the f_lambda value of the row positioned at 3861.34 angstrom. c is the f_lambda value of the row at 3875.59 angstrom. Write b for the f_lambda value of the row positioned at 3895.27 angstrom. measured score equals 0.52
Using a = 3.72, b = 3.73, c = 3.72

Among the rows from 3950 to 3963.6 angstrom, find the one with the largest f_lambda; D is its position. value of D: 3963.12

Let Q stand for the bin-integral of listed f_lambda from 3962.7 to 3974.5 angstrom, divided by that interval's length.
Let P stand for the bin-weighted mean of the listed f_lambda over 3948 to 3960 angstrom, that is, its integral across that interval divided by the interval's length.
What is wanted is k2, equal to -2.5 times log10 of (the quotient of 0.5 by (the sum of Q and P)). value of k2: 2.84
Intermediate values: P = 3.4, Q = 3.46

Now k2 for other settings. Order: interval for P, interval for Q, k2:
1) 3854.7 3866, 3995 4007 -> 2.87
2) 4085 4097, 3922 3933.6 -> 2.84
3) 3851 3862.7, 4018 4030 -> 2.84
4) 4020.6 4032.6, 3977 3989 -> 2.77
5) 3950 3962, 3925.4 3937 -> 2.82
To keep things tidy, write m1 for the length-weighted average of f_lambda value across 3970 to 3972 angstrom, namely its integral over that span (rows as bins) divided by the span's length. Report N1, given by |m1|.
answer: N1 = 3.39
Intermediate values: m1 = 3.39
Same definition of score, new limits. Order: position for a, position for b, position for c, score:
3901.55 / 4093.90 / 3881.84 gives 0.52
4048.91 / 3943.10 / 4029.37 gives 0.64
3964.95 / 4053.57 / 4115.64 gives 0.49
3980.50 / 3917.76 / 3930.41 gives 0.56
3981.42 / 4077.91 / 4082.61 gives 0.53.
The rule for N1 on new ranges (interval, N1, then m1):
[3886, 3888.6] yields 3.92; 3.92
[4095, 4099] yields 3.51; 3.51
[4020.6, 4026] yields 3.07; 3.07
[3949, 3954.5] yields 3.28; 3.28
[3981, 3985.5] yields 3.27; 3.27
